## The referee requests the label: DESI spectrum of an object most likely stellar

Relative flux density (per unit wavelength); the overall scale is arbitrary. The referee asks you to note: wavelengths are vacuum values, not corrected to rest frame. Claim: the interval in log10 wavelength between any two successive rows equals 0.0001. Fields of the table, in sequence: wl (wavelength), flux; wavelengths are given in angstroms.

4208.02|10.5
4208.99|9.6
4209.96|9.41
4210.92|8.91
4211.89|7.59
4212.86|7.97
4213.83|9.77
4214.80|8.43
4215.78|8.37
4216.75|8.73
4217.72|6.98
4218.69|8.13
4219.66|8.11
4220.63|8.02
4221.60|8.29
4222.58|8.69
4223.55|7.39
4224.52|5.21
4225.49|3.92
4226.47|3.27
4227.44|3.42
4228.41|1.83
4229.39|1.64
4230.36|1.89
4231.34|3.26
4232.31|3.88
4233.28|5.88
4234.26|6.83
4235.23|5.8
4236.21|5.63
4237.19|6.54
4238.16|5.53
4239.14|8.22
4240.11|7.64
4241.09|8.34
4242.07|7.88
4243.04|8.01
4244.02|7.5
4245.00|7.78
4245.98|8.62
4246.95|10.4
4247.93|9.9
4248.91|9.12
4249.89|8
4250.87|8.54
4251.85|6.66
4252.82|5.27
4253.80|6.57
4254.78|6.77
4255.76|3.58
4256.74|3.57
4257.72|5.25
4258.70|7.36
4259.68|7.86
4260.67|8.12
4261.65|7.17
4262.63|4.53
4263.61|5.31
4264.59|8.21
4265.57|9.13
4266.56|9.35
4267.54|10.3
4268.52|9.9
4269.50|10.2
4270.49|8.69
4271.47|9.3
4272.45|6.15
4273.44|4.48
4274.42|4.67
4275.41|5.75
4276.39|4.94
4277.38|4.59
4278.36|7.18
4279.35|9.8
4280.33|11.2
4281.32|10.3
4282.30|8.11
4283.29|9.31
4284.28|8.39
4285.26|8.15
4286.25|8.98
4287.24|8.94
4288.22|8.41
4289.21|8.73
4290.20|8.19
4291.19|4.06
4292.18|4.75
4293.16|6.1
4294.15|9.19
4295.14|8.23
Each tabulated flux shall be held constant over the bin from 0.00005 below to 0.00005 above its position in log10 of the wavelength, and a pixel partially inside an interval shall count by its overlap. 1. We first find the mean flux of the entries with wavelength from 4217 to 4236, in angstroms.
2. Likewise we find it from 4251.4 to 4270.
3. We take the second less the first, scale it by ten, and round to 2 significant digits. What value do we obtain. 17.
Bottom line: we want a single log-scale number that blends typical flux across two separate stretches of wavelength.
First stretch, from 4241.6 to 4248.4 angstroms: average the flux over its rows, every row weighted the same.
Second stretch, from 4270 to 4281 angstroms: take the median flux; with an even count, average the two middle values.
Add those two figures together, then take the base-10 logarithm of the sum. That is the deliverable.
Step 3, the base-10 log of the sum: 1.17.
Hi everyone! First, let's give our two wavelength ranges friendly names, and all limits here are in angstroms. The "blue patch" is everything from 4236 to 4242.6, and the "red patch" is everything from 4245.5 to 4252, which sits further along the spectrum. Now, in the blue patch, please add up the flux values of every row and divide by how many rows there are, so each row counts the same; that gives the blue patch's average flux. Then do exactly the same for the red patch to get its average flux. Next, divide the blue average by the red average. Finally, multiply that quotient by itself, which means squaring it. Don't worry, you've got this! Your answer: 0.66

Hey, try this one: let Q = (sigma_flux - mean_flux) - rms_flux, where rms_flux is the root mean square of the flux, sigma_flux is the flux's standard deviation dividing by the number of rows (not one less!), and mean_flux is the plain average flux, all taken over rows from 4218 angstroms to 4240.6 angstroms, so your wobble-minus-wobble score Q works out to -9.4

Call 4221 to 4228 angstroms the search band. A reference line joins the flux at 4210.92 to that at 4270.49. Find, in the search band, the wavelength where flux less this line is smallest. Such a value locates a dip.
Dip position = 4226.47 angstroms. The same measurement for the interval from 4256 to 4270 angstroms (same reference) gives 4256.74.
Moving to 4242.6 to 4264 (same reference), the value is 4256.74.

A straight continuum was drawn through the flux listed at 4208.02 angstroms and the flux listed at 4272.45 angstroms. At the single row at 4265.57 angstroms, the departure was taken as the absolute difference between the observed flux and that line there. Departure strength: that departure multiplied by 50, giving 126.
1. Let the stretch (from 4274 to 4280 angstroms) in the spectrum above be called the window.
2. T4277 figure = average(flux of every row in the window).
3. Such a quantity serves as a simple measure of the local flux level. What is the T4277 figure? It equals 6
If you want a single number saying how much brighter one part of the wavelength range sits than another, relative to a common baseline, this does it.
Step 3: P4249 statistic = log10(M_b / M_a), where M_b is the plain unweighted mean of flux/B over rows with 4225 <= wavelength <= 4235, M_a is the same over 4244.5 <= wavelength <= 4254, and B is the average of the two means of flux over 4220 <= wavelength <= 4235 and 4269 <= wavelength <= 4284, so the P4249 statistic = -0.35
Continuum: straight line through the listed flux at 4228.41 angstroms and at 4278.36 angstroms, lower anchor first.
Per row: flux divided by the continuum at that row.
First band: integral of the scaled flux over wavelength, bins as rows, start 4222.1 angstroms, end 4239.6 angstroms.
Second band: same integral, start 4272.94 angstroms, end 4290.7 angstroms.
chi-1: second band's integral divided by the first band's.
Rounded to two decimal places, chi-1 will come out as 0.41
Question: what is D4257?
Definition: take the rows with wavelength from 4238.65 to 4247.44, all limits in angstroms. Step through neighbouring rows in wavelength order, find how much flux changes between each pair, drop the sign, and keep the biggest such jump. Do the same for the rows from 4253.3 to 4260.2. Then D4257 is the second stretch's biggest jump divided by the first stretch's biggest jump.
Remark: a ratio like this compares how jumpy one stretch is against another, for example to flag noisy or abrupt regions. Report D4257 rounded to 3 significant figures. 1.79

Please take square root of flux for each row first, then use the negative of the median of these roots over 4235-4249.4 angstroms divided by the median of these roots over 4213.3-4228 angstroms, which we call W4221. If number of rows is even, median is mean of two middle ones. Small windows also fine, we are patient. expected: -0.99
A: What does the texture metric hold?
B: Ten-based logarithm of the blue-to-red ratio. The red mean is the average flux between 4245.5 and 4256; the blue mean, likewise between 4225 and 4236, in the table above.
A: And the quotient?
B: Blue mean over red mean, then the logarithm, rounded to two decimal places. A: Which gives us -0.30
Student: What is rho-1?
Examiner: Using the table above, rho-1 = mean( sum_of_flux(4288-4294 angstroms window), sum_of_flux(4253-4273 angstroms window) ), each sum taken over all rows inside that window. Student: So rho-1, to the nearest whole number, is 94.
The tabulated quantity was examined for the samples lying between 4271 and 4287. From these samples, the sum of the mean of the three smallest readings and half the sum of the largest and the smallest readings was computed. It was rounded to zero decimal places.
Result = 12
